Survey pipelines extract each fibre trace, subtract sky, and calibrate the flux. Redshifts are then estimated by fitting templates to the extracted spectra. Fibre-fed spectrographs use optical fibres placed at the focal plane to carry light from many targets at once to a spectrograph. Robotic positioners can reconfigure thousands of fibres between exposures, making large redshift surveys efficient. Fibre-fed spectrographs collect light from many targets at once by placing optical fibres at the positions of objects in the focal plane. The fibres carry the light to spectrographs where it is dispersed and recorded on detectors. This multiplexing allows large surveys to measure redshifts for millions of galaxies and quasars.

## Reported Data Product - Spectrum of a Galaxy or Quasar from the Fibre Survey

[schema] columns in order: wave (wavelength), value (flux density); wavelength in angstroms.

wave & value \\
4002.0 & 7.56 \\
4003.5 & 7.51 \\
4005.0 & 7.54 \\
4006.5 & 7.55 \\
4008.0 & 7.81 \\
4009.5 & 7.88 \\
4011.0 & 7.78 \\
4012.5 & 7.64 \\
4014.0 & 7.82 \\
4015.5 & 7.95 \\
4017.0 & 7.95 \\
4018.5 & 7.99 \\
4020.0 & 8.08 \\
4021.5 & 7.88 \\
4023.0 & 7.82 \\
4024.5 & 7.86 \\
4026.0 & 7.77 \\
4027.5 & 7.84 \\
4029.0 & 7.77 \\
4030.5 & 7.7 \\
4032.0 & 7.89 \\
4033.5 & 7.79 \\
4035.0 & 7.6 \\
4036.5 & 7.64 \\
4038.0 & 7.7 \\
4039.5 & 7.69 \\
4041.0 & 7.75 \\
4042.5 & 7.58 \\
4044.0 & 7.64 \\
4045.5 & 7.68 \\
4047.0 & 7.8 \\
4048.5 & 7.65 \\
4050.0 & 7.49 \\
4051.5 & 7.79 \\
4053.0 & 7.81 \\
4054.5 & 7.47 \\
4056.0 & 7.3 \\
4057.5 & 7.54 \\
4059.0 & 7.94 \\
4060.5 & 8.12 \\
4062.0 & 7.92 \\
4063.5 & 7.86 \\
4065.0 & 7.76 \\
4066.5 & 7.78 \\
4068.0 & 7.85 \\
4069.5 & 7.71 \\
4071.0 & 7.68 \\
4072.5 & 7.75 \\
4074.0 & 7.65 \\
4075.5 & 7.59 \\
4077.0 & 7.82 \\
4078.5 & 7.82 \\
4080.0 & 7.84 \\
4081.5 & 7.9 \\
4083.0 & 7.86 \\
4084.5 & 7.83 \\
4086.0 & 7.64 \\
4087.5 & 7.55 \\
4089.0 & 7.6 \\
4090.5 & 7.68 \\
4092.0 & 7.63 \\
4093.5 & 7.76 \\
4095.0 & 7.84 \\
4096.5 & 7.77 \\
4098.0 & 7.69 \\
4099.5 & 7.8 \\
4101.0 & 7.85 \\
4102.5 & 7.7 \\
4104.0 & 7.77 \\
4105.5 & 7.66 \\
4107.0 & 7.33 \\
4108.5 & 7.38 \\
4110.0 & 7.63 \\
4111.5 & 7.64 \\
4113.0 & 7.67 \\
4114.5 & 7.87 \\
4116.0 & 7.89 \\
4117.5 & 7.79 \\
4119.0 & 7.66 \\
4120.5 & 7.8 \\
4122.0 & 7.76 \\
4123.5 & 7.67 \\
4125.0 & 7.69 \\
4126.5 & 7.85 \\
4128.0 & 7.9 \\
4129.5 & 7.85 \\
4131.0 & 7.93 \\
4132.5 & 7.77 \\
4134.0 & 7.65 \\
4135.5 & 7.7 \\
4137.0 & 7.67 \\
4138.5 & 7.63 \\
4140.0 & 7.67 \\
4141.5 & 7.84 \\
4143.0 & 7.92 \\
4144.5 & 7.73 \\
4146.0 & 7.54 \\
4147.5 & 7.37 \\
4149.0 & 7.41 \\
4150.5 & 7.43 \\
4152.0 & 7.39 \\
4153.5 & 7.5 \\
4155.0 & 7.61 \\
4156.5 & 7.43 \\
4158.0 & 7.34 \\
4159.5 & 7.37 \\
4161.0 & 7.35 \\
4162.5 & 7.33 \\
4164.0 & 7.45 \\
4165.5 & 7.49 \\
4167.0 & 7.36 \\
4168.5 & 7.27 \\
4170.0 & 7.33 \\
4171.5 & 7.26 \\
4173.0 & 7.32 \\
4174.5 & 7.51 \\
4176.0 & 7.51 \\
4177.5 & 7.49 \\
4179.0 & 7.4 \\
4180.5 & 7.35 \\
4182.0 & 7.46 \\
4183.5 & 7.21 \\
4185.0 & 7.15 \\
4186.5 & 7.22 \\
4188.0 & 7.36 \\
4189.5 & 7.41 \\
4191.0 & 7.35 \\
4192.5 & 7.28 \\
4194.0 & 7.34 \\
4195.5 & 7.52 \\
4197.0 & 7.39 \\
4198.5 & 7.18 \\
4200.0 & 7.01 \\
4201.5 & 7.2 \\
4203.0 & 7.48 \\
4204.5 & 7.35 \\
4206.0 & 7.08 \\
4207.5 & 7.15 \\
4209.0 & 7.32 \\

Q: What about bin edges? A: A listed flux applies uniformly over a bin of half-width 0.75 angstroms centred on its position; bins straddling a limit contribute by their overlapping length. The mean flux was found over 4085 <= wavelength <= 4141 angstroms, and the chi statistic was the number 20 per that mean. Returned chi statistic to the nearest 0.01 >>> 2.59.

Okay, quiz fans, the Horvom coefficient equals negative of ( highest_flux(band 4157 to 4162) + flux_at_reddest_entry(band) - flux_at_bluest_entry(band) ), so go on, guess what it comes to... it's -7.4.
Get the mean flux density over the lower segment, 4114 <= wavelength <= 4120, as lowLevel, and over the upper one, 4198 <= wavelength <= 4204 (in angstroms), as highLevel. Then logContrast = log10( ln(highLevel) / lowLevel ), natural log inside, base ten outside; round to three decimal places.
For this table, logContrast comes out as -0.596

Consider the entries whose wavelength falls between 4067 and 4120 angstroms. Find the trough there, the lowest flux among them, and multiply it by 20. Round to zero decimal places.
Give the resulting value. 147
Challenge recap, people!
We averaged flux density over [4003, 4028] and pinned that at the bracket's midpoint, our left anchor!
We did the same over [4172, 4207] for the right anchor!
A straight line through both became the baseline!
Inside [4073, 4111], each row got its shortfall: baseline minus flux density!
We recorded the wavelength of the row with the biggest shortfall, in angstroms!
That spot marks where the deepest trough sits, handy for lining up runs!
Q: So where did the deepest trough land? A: 4107.0 angstroms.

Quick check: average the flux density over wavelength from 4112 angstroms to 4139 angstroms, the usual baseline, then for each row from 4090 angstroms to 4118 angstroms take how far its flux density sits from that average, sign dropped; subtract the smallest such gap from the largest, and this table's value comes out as 0.43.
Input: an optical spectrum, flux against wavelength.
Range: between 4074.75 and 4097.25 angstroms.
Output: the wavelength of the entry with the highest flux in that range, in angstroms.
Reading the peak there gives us 4081.5 angstroms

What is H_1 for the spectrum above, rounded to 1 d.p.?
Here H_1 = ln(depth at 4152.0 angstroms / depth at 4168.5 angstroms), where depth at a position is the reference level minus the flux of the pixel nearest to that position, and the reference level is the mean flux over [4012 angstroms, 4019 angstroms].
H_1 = -0.2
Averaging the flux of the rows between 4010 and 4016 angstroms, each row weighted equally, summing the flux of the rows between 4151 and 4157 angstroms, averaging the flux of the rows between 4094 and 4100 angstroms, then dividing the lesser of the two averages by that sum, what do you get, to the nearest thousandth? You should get 0.260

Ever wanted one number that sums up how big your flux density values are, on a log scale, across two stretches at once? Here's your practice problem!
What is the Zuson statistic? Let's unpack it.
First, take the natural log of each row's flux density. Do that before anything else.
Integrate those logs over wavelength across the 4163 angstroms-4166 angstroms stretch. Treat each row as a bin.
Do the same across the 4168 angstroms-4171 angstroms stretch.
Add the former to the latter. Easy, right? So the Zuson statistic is 12.0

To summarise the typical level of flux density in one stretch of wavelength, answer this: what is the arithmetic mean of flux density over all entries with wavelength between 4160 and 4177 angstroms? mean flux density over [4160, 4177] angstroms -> 7.38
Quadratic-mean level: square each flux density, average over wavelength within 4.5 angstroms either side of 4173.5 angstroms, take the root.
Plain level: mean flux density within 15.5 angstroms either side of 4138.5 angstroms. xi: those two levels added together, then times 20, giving 302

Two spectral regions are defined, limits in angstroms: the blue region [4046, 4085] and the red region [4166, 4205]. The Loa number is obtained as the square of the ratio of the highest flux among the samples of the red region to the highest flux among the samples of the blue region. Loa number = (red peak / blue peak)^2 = 0.86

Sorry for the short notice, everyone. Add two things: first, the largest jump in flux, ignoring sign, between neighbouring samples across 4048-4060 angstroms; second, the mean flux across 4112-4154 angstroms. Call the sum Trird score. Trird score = 8.10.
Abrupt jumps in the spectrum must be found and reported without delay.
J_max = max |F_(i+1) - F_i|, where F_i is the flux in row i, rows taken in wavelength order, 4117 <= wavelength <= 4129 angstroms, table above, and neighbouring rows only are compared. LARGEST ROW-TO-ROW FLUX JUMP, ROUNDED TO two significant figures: 0.16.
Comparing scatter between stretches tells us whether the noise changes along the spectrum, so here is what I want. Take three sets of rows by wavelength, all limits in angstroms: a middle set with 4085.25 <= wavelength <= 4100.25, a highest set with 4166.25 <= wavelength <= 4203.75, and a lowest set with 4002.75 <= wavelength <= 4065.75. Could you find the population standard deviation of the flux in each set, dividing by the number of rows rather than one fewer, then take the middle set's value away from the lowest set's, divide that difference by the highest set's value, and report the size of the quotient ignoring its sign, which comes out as 0.64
